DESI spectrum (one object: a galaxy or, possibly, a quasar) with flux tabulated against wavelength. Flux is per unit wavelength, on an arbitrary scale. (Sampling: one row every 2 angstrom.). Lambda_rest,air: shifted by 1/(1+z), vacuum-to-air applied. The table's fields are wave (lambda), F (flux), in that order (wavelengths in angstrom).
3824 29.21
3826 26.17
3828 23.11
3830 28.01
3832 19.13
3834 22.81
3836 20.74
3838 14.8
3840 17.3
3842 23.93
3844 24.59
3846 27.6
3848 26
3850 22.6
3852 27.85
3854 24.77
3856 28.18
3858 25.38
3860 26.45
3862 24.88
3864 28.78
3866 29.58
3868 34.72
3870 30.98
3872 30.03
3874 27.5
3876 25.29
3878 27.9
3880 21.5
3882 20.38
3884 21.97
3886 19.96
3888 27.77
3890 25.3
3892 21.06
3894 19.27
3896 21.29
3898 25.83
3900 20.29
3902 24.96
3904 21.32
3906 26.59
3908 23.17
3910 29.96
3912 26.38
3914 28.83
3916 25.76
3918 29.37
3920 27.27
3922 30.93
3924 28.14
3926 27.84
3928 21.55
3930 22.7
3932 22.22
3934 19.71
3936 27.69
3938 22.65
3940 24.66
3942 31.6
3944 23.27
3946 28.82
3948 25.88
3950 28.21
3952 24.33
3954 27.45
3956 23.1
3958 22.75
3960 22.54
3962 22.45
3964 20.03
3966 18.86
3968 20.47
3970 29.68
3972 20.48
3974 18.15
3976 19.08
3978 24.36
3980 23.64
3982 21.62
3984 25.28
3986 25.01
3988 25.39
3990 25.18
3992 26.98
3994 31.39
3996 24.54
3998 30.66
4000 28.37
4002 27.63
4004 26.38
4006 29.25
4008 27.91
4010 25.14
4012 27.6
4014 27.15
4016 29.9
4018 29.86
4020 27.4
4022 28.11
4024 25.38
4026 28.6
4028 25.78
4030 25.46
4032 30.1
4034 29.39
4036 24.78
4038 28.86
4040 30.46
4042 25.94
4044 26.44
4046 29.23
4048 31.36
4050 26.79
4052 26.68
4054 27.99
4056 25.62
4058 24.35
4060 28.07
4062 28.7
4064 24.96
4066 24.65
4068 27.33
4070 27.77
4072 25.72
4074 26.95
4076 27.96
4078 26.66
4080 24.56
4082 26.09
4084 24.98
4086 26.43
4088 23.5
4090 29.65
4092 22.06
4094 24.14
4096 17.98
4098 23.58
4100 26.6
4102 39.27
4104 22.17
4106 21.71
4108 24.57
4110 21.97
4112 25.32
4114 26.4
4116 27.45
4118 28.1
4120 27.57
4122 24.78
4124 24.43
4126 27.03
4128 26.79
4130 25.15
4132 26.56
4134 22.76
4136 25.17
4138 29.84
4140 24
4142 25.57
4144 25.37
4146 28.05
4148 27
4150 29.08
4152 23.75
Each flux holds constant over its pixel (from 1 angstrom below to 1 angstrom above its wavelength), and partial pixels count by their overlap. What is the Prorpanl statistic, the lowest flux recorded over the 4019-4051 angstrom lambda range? 24.78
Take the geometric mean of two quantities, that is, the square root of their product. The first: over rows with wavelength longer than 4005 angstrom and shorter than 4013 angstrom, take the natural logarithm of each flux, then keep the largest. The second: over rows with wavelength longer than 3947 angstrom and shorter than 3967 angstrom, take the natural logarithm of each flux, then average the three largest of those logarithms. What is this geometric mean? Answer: 3.34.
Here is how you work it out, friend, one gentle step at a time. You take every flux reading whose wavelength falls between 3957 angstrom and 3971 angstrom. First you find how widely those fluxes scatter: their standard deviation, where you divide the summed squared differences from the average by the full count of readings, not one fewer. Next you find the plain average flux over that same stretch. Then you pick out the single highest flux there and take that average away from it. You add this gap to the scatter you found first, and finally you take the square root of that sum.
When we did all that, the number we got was 3.2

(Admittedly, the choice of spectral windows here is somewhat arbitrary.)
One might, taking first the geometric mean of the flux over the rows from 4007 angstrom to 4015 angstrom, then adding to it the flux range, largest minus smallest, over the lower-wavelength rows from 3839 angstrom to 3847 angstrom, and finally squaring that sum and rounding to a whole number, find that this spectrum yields 1386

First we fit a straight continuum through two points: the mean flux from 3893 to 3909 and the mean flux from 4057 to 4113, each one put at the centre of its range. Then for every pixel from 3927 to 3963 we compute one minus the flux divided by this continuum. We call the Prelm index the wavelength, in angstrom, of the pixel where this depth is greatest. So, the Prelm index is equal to 3934 angstrom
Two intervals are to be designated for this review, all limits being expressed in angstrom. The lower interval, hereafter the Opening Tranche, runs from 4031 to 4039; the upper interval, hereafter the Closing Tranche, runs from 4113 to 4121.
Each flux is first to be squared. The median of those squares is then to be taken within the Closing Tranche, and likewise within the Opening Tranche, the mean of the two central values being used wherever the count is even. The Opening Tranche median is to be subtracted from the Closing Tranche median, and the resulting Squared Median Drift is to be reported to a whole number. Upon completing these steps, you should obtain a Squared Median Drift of -92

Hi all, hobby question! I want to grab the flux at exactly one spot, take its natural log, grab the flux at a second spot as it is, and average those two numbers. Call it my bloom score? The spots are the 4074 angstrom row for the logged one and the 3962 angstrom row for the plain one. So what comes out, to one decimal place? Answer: 12.9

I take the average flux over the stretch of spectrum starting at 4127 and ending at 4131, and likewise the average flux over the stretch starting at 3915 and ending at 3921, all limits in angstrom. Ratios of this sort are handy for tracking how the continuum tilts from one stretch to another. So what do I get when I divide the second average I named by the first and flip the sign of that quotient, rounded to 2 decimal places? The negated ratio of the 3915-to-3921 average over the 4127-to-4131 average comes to -1.06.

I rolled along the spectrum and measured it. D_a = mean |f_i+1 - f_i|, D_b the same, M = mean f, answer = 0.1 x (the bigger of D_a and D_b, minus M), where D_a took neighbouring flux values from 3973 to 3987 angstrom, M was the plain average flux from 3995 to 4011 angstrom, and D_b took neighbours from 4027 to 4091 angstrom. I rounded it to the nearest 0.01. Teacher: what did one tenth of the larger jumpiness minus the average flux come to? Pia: -2.53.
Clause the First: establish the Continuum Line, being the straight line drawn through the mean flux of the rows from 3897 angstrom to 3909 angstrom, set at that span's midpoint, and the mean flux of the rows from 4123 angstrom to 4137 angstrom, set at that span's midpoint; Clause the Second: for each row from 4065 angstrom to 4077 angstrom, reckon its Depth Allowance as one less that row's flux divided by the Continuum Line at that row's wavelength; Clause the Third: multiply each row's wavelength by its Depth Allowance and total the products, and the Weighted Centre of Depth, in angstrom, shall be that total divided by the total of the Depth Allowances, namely 4072.2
